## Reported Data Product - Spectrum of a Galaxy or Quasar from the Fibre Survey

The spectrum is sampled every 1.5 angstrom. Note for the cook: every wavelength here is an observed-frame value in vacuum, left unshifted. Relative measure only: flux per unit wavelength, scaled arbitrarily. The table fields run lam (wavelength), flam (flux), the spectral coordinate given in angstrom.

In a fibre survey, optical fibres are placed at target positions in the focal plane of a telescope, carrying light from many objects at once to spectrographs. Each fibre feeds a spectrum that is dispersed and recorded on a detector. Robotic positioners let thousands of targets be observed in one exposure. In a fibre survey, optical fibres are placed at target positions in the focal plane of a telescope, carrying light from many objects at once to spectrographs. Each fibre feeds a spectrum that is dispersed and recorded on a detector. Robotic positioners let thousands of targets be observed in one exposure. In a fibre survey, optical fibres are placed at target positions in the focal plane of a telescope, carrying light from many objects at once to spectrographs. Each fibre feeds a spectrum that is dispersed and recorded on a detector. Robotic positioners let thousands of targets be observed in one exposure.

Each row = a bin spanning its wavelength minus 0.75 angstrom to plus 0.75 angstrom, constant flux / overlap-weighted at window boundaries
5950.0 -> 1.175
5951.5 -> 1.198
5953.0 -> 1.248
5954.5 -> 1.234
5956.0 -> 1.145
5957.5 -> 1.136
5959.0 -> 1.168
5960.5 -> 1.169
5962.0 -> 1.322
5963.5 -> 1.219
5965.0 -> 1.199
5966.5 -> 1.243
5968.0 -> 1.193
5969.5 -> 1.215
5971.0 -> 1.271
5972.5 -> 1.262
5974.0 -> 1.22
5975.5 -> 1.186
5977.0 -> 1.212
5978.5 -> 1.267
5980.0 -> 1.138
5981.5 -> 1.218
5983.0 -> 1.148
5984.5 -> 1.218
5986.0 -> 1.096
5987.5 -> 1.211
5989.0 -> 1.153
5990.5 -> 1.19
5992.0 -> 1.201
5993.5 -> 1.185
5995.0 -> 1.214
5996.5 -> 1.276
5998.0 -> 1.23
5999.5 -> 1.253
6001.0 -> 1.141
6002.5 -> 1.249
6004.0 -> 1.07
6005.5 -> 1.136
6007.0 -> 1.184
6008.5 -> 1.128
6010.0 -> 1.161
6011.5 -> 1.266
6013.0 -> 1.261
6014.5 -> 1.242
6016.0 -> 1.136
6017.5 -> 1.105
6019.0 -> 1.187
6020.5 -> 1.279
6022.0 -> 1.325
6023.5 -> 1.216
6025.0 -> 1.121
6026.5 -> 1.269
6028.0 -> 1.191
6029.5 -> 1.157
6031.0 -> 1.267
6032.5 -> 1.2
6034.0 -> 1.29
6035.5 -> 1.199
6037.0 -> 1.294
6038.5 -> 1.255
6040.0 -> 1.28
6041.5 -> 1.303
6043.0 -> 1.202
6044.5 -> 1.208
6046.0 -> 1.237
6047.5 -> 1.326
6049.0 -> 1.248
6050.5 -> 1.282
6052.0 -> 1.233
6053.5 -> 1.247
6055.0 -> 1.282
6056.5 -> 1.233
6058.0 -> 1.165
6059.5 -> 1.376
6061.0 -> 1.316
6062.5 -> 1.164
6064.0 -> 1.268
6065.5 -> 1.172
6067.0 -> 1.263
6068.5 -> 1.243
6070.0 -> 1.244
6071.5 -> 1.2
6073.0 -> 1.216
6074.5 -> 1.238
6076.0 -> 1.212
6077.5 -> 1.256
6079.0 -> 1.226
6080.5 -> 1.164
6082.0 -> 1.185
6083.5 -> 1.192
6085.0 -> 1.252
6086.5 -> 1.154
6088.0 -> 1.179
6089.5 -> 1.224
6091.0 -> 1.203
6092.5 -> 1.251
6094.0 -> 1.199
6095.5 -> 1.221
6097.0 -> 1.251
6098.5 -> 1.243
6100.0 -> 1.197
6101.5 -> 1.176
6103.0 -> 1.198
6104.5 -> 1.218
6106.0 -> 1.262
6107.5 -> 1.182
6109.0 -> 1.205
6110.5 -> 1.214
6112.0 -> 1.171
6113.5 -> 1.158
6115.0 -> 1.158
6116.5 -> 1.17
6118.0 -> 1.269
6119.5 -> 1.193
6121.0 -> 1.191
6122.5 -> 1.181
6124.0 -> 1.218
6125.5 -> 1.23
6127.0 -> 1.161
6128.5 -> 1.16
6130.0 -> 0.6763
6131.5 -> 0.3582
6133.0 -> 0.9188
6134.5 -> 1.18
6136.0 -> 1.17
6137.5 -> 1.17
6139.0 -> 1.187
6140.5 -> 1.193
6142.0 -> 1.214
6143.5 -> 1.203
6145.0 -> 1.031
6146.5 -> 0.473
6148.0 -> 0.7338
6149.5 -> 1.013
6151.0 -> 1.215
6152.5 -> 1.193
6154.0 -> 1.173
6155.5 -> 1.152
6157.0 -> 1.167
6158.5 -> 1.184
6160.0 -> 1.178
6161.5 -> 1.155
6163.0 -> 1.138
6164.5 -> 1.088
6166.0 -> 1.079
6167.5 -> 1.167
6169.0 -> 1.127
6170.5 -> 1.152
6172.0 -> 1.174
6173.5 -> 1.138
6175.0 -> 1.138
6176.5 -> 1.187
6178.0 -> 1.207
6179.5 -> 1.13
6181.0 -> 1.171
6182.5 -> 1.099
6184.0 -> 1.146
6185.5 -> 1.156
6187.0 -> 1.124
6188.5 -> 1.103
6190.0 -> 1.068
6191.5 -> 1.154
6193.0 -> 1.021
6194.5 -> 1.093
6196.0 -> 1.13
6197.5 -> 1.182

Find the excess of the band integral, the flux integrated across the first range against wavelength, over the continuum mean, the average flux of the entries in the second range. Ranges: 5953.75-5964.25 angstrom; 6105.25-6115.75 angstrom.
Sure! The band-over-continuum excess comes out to 11.4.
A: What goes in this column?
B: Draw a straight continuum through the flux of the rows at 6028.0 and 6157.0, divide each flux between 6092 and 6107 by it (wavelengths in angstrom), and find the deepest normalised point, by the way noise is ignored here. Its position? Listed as 6101.5 angstrom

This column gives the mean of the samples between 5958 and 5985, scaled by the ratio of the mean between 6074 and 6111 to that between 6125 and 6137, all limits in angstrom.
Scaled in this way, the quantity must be 1.50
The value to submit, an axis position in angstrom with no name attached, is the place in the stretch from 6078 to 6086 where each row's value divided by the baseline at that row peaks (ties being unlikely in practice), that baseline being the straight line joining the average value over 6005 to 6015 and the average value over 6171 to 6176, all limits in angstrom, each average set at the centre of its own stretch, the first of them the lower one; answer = 6085.0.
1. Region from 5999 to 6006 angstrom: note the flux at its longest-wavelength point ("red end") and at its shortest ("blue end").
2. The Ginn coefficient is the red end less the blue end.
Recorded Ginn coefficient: -0.12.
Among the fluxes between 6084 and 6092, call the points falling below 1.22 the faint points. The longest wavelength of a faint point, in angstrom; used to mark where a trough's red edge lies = 6091.0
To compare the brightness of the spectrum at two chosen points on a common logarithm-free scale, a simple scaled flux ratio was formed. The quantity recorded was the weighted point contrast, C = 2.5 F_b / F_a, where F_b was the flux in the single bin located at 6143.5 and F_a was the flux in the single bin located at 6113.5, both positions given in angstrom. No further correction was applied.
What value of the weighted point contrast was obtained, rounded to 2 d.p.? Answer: 2.60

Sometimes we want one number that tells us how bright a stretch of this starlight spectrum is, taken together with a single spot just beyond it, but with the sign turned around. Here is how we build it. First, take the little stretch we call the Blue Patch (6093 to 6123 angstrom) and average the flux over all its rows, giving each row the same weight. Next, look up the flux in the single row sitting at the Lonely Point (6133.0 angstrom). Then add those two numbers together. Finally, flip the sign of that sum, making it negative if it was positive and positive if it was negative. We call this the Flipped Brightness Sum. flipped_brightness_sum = -2.12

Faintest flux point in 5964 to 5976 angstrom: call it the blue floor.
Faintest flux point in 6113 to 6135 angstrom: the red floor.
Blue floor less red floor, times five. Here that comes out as 4.1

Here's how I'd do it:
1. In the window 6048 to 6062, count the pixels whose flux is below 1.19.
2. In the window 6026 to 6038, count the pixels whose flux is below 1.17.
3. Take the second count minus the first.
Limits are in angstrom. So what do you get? 0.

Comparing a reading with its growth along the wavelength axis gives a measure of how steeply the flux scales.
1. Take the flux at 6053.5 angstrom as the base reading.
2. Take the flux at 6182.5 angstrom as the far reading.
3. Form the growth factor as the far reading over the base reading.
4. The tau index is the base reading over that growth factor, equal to 1.41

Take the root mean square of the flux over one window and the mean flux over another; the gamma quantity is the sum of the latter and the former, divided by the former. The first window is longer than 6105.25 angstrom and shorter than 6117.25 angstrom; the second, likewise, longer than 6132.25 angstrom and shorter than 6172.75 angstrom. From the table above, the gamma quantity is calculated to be 1.93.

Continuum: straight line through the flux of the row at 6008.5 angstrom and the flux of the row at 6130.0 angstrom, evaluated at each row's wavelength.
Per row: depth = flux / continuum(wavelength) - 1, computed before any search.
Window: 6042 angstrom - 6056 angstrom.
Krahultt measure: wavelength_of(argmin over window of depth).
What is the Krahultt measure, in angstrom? 6043.0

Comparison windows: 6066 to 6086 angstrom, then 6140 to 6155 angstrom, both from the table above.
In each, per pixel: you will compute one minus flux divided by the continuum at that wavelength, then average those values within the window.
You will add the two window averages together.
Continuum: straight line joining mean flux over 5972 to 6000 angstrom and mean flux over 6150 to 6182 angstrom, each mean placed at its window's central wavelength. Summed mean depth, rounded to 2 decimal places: 0.07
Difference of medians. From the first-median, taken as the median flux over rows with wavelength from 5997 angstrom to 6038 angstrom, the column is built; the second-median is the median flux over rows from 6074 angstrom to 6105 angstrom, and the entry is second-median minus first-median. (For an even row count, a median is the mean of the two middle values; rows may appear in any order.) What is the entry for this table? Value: 0.012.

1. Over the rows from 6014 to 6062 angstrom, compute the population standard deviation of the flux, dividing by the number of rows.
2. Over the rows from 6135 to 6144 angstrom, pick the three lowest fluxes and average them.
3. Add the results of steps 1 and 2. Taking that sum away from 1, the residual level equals -0.2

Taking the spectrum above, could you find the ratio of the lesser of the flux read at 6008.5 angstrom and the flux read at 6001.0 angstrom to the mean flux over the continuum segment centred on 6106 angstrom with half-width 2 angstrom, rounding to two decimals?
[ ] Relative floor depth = 0.92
